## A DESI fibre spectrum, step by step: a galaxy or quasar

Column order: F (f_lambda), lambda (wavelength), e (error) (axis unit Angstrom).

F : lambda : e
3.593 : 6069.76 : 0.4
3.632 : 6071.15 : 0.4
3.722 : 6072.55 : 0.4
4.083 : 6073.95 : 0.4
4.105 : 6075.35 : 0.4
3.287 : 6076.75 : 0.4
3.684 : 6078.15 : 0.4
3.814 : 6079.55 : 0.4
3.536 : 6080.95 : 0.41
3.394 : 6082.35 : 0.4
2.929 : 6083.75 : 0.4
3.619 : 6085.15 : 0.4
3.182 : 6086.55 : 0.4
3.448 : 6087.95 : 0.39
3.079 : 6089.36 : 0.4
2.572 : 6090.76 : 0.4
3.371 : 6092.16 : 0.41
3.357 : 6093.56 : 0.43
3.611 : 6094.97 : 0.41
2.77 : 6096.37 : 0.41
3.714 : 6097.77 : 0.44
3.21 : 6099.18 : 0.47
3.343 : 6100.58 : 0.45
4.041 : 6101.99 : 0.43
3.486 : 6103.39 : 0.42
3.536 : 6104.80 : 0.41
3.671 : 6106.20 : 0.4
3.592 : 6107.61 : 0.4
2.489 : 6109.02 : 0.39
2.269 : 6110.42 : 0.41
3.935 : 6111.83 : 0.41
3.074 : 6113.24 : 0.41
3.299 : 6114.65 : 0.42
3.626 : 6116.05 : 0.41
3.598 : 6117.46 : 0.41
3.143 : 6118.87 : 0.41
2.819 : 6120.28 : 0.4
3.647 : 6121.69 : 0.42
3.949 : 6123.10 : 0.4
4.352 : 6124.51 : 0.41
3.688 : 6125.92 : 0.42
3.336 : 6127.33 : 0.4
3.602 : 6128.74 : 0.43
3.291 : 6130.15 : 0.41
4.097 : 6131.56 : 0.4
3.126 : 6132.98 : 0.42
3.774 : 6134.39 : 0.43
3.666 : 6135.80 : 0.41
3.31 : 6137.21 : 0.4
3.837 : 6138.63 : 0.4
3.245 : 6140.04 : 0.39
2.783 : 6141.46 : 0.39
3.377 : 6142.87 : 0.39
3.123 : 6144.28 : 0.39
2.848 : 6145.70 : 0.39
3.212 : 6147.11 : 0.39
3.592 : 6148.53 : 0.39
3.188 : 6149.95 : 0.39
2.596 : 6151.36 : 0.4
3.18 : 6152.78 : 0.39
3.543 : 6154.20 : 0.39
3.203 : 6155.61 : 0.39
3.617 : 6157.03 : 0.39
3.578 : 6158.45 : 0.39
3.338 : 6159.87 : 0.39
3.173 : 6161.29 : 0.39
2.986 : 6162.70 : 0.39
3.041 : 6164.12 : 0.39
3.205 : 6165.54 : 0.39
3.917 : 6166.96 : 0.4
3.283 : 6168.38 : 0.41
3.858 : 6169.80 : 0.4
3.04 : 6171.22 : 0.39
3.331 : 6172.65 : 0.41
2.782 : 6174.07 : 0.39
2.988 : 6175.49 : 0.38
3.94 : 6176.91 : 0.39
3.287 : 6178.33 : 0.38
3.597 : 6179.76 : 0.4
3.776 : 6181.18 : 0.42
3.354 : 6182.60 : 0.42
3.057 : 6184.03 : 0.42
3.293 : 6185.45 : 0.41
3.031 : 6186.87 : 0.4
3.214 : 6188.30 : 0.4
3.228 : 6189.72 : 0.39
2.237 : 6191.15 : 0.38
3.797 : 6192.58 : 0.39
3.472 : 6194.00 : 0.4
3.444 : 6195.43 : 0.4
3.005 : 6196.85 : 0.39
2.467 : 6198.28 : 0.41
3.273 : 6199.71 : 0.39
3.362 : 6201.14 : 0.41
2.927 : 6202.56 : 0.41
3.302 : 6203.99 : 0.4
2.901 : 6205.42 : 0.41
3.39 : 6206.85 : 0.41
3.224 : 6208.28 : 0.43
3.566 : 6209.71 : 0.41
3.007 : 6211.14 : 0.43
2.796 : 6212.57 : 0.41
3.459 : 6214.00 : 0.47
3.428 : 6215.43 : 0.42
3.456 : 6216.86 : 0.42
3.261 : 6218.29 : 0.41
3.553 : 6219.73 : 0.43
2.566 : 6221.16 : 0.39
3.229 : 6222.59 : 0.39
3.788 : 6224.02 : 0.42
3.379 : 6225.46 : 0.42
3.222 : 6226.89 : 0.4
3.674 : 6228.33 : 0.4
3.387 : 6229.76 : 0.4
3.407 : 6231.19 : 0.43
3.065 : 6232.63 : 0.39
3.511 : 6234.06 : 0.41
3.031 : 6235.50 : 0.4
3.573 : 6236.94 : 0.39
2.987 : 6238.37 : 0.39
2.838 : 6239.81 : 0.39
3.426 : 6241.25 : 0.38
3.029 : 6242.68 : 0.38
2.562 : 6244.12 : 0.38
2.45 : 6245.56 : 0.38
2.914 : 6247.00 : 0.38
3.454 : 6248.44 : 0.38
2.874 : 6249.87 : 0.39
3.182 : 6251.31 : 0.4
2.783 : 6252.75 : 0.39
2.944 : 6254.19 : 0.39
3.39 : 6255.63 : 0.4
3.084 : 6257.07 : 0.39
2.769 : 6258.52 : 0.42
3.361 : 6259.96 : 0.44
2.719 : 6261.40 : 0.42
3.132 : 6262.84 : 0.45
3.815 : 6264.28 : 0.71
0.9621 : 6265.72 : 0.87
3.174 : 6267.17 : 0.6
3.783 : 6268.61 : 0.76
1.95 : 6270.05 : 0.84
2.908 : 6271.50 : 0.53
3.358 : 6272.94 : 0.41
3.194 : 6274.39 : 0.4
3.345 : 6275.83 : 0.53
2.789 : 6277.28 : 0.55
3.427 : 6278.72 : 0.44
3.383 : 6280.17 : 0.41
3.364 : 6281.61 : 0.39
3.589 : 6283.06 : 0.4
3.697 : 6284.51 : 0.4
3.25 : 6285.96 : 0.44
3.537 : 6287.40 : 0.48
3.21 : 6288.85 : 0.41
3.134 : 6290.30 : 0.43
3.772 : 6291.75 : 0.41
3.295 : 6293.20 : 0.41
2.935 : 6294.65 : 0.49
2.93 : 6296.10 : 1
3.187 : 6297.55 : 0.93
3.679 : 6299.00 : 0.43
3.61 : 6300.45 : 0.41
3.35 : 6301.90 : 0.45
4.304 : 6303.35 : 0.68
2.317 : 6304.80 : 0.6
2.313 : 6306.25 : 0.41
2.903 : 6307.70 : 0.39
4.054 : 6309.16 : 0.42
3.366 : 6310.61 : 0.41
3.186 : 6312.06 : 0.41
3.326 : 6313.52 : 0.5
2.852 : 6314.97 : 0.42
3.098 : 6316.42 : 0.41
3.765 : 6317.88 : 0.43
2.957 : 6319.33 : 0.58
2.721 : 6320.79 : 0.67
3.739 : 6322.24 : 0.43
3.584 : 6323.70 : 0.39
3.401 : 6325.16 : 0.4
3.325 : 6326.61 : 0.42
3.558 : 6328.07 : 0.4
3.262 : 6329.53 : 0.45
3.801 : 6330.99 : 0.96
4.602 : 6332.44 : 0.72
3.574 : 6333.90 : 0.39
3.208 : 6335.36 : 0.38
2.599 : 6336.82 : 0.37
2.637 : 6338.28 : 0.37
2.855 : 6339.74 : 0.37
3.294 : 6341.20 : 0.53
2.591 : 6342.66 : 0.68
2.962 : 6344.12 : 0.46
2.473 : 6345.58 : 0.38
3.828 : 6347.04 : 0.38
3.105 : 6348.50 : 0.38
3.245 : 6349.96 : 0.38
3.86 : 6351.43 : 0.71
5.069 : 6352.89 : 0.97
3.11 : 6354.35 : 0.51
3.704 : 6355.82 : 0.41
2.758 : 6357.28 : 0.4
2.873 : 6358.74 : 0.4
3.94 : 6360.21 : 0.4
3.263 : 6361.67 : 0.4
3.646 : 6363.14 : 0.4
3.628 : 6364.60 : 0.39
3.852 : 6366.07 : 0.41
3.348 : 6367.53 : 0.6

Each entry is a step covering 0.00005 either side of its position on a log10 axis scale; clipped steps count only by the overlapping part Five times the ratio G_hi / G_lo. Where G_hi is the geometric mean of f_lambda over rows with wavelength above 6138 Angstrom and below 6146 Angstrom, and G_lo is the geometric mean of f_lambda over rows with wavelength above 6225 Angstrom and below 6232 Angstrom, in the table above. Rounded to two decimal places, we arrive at 4.67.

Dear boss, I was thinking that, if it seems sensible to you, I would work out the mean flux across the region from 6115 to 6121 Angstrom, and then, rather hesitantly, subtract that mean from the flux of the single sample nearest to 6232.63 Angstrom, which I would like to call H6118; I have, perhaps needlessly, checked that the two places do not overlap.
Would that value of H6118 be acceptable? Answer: -0.23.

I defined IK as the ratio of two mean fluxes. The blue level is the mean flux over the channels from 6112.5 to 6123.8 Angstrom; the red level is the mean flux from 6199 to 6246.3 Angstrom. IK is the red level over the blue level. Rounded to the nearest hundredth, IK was 0.95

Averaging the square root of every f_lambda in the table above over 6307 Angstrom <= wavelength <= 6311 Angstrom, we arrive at 1.85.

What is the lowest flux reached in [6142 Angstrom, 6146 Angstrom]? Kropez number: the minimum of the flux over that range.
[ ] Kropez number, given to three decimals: 2.848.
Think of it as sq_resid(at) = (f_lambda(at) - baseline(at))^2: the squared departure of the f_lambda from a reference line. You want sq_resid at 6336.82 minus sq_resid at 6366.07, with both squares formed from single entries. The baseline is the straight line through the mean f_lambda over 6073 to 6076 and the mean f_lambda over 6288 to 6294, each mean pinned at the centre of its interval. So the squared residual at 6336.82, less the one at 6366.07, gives -0.2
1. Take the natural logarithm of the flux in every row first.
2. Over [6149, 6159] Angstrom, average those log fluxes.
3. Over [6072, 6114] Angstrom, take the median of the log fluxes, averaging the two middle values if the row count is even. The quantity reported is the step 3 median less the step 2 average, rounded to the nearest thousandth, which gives 0.063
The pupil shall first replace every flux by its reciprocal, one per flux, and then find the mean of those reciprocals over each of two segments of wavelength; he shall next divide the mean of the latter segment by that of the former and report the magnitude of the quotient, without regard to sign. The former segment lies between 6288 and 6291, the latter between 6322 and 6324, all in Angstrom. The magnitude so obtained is 0.87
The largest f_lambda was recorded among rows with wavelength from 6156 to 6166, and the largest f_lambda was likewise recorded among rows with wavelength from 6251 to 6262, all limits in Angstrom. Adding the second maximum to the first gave 7.01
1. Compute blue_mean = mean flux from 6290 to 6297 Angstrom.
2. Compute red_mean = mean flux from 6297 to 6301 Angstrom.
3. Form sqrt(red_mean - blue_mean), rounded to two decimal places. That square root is 0.53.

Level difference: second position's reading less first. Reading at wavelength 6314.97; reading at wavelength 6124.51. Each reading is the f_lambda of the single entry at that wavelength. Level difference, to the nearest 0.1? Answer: 1.5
